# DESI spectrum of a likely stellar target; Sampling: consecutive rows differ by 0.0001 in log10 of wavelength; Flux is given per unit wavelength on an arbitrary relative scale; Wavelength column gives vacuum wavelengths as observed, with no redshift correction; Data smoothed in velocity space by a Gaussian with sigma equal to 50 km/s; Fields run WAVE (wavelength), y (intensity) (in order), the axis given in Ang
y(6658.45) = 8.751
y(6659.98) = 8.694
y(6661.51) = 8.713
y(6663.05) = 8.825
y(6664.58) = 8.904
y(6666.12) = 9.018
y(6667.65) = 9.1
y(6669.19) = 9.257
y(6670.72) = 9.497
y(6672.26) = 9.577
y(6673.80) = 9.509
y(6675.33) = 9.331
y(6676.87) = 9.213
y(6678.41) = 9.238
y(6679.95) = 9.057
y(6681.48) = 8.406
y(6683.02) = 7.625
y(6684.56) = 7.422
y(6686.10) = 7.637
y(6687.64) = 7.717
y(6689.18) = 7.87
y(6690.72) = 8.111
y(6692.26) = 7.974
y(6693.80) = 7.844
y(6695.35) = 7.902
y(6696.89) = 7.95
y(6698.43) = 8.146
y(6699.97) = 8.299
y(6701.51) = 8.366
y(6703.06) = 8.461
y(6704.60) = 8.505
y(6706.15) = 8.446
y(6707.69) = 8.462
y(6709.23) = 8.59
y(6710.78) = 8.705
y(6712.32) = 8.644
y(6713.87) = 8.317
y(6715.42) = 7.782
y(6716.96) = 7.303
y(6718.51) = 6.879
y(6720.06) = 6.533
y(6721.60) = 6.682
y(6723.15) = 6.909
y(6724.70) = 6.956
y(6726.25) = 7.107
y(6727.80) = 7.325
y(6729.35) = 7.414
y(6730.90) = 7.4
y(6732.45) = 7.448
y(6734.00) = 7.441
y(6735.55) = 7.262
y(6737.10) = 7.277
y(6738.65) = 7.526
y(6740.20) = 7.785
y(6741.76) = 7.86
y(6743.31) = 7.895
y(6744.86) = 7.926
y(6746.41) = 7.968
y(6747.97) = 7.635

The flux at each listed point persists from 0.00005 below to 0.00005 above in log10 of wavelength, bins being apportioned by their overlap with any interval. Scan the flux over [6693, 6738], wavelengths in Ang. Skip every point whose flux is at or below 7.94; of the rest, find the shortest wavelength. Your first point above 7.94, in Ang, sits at 6696.89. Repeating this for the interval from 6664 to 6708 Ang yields 6664.58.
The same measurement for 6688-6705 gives 6690.72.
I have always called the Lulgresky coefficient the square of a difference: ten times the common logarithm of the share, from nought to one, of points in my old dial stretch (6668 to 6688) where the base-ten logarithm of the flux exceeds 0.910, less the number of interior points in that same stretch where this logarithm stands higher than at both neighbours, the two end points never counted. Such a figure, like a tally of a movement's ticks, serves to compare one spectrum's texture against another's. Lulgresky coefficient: 13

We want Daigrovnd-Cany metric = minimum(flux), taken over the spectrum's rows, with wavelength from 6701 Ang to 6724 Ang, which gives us 6.533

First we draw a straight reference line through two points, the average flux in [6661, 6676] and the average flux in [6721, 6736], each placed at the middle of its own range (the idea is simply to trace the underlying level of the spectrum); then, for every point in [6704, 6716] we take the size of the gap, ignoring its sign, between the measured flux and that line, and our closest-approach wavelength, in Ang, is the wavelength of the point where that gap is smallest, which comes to 6715.42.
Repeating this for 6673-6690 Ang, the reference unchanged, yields 6679.95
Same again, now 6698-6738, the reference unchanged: 6698.43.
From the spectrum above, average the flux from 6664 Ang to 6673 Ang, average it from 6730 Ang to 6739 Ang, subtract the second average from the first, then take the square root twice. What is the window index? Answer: 1.16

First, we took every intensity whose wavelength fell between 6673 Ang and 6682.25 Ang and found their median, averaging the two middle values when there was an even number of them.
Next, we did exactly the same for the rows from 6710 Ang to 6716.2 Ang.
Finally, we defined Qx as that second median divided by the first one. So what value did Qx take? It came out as 0.92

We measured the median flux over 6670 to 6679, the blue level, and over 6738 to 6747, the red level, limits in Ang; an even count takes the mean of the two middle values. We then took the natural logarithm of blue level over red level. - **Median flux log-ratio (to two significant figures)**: 0.18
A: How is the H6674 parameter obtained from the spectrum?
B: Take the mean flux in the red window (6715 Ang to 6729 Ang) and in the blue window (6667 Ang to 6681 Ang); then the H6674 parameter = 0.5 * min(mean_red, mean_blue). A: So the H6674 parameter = 3.5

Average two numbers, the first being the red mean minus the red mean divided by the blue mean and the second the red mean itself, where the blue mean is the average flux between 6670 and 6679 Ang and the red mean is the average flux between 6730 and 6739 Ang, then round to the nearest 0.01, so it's 7.00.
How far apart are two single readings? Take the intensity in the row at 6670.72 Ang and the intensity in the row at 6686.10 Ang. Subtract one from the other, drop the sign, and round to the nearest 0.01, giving 1.86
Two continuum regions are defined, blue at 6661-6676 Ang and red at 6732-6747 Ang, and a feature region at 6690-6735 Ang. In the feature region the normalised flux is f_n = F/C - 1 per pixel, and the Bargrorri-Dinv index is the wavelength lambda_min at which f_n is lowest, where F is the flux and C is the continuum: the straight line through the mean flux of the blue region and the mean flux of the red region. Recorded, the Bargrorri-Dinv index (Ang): 6720.06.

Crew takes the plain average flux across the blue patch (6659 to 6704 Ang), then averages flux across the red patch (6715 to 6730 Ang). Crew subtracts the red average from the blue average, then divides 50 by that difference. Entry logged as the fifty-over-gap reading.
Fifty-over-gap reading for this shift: 34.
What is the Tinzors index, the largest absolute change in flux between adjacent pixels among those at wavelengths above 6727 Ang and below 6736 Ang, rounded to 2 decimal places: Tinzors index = 0.18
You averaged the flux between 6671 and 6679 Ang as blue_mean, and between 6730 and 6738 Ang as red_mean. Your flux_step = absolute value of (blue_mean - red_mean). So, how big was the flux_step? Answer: 2.0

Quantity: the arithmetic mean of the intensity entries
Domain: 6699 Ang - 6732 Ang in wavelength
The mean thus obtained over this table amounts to 7.8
